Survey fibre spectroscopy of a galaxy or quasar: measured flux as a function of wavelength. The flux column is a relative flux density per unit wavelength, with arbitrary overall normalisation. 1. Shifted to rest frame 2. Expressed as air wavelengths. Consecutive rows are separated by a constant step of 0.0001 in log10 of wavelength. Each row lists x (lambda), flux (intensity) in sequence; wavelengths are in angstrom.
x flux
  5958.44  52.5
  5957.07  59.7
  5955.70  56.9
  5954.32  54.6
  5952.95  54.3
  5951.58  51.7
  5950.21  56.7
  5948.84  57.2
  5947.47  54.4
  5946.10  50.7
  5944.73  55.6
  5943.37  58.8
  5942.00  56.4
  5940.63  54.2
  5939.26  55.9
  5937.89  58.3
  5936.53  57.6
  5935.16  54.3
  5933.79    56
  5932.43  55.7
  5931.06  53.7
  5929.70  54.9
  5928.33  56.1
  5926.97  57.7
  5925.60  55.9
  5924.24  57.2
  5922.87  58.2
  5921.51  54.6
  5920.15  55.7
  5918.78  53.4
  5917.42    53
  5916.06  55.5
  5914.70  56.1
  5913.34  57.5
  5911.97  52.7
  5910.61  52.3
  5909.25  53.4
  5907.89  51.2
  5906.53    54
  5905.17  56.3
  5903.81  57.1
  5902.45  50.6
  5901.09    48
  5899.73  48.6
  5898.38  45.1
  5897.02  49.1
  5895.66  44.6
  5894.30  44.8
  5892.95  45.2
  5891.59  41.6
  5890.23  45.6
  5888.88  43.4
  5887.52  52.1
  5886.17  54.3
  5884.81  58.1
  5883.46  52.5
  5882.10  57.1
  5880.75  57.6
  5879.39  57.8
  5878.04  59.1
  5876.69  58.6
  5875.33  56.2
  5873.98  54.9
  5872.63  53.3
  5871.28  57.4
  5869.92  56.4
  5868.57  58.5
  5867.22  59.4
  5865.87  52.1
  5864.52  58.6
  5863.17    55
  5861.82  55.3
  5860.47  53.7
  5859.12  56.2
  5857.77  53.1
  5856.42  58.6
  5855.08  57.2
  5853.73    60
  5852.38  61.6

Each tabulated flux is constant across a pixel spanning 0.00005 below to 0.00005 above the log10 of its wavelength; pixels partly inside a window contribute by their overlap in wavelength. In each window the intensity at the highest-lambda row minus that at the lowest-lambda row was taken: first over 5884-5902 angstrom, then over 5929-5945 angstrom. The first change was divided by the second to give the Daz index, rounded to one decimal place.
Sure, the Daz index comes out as -14.4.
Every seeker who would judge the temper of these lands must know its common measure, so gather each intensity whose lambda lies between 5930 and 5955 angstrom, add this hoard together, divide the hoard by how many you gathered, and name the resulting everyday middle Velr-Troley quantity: 55.3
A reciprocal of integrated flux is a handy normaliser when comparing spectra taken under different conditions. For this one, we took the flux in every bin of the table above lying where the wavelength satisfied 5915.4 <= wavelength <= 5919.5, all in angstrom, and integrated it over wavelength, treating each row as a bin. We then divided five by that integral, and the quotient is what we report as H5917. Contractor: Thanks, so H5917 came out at 0.023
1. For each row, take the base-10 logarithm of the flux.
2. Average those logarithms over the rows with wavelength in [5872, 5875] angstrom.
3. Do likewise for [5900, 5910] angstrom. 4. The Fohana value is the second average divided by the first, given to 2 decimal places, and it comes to 0.99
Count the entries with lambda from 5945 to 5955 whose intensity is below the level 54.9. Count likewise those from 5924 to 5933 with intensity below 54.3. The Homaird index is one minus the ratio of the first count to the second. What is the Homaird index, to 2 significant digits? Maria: -4.0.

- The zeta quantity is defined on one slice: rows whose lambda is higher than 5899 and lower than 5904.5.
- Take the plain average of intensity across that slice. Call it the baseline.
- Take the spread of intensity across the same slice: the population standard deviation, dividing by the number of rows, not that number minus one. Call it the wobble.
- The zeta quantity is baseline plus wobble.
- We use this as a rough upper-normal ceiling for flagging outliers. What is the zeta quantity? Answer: 54.7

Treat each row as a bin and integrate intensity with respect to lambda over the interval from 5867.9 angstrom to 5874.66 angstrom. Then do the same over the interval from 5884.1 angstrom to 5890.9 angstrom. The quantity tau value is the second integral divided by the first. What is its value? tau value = 0.91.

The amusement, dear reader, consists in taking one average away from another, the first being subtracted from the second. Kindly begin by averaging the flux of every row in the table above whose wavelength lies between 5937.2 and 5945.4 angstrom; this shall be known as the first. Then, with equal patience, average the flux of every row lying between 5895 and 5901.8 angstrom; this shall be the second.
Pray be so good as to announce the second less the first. -9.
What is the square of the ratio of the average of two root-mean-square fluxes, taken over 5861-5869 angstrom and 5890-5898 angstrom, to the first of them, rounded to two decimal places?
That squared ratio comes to 0.81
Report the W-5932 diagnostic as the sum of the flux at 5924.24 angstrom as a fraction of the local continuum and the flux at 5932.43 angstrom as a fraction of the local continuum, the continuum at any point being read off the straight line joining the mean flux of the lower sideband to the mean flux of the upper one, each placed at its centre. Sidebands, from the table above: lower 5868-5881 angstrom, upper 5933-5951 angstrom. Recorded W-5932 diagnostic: 2.01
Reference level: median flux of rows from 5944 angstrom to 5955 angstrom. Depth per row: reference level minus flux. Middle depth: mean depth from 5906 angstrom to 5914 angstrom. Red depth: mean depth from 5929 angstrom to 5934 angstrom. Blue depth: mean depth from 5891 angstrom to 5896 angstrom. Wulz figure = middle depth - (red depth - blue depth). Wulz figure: 12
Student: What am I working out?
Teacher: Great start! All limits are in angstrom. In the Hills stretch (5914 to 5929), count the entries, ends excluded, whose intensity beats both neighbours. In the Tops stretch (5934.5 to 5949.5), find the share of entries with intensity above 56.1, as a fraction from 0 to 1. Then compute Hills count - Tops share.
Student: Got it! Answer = 2.5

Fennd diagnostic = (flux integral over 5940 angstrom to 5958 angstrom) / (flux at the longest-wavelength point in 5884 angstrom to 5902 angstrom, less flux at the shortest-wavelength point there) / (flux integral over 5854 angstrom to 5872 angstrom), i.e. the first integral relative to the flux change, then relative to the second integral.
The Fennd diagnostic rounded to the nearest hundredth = -0.10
